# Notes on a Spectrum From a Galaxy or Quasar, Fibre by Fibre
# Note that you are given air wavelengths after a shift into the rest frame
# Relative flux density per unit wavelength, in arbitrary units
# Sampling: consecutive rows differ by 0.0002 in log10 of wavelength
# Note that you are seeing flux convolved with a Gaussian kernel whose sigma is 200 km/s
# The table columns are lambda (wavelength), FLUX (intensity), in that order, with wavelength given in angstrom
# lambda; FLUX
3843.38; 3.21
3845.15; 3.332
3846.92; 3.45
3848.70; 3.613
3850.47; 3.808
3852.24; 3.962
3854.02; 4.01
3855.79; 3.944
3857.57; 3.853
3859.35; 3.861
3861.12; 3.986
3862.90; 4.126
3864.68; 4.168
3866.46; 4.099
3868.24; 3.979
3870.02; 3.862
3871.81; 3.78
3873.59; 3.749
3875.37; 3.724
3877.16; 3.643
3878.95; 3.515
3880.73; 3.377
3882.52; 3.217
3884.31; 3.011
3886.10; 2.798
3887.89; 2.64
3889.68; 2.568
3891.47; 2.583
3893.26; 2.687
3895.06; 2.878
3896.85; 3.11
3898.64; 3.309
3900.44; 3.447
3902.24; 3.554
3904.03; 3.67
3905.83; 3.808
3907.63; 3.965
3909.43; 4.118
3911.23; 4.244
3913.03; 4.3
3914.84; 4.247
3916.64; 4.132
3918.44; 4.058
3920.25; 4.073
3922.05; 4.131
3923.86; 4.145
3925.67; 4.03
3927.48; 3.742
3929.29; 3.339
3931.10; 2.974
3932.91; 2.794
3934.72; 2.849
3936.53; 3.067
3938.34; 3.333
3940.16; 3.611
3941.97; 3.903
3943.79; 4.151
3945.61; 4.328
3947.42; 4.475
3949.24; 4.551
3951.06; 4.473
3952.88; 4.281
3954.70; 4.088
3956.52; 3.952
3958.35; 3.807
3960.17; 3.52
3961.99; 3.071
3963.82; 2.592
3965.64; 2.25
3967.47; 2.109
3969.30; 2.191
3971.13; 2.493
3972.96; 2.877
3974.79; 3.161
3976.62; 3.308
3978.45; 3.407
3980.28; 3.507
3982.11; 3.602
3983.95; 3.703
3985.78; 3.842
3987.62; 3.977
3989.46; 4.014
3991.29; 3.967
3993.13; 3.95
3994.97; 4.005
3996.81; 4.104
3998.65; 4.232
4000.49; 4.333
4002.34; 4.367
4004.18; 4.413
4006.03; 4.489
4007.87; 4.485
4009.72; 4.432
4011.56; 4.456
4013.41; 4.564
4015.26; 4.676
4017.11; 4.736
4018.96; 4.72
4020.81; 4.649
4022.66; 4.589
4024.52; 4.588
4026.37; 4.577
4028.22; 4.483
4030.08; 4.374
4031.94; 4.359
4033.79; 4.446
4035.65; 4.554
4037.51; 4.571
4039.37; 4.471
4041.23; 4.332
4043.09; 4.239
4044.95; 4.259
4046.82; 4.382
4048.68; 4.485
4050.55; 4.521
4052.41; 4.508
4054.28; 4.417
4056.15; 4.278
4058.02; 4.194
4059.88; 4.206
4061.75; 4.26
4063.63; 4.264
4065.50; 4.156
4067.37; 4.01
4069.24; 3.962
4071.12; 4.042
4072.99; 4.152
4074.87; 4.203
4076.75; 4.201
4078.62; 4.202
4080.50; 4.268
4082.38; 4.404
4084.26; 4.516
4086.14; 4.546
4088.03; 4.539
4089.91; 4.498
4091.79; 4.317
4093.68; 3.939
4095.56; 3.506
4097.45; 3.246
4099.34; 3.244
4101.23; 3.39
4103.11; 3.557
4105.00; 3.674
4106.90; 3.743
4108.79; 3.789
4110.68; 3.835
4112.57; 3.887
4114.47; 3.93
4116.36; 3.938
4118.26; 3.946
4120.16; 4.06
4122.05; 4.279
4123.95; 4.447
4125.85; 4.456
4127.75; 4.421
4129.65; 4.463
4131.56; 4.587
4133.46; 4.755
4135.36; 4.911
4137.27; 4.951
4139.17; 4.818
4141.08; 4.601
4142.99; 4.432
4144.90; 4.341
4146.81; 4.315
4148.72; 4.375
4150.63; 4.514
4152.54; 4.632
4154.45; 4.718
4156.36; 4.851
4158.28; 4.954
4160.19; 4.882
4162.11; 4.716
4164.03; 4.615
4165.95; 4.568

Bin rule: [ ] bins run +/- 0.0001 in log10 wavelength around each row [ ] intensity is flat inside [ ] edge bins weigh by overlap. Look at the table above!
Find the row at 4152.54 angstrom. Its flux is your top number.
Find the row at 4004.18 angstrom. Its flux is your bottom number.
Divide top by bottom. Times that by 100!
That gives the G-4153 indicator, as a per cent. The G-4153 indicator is 105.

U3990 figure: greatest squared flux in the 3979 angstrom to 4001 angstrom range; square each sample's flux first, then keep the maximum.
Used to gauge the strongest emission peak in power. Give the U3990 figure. 19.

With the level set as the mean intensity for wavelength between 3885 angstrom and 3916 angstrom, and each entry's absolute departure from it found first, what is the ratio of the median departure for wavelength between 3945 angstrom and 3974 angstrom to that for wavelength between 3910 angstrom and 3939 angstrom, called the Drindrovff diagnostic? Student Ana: 1.4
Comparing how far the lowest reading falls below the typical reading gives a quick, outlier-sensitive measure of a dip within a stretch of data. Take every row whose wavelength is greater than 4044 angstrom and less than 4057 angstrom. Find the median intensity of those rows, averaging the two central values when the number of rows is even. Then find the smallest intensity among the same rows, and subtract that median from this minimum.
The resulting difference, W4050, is -0.16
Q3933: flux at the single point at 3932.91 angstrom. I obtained 2.794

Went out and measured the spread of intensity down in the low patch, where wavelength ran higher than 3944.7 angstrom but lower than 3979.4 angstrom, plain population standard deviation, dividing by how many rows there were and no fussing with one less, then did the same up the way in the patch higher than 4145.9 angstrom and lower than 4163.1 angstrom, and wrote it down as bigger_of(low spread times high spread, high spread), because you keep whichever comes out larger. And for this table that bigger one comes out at 0.21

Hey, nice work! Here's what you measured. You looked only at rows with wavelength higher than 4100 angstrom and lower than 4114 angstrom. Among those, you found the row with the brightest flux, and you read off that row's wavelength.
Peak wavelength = 4112.57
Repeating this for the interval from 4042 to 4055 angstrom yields 4050.55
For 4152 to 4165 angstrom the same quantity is 4158.28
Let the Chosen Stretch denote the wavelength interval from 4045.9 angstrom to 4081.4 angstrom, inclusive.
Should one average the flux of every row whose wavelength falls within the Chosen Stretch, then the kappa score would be 4.2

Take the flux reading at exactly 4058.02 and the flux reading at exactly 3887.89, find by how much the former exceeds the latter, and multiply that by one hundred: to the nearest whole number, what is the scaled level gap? 155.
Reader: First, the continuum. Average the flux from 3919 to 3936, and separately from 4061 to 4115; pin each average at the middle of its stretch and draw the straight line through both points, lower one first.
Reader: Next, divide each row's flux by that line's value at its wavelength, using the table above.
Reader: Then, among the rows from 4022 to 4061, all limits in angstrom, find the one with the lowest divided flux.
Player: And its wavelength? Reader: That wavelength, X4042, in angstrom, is 4058.02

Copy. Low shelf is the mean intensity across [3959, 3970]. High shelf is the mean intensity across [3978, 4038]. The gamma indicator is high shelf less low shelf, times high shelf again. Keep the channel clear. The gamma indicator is 7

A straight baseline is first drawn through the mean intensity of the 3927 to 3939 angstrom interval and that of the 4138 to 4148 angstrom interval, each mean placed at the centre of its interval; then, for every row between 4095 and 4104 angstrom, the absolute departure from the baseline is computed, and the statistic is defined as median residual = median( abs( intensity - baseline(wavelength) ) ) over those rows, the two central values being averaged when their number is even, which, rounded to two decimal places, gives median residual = 0.84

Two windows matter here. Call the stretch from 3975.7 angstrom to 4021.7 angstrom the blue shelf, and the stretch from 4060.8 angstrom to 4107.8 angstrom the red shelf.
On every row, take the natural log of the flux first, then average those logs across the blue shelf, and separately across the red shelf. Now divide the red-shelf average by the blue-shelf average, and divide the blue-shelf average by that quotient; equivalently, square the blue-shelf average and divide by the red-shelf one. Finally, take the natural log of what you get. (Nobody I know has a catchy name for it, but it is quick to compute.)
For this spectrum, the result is 0.37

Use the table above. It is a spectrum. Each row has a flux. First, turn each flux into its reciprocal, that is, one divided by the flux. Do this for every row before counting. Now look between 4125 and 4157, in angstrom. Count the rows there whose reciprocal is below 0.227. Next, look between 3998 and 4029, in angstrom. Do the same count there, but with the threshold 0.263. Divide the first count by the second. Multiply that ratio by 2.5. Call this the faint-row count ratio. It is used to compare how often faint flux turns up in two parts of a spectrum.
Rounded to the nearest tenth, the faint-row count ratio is 2.1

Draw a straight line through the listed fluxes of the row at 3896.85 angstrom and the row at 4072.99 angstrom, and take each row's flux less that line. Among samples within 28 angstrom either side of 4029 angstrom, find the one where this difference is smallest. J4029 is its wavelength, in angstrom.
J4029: 4056.15 angstrom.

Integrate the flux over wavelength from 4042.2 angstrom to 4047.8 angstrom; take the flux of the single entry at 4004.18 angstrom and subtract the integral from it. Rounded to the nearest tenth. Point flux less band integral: -19.6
